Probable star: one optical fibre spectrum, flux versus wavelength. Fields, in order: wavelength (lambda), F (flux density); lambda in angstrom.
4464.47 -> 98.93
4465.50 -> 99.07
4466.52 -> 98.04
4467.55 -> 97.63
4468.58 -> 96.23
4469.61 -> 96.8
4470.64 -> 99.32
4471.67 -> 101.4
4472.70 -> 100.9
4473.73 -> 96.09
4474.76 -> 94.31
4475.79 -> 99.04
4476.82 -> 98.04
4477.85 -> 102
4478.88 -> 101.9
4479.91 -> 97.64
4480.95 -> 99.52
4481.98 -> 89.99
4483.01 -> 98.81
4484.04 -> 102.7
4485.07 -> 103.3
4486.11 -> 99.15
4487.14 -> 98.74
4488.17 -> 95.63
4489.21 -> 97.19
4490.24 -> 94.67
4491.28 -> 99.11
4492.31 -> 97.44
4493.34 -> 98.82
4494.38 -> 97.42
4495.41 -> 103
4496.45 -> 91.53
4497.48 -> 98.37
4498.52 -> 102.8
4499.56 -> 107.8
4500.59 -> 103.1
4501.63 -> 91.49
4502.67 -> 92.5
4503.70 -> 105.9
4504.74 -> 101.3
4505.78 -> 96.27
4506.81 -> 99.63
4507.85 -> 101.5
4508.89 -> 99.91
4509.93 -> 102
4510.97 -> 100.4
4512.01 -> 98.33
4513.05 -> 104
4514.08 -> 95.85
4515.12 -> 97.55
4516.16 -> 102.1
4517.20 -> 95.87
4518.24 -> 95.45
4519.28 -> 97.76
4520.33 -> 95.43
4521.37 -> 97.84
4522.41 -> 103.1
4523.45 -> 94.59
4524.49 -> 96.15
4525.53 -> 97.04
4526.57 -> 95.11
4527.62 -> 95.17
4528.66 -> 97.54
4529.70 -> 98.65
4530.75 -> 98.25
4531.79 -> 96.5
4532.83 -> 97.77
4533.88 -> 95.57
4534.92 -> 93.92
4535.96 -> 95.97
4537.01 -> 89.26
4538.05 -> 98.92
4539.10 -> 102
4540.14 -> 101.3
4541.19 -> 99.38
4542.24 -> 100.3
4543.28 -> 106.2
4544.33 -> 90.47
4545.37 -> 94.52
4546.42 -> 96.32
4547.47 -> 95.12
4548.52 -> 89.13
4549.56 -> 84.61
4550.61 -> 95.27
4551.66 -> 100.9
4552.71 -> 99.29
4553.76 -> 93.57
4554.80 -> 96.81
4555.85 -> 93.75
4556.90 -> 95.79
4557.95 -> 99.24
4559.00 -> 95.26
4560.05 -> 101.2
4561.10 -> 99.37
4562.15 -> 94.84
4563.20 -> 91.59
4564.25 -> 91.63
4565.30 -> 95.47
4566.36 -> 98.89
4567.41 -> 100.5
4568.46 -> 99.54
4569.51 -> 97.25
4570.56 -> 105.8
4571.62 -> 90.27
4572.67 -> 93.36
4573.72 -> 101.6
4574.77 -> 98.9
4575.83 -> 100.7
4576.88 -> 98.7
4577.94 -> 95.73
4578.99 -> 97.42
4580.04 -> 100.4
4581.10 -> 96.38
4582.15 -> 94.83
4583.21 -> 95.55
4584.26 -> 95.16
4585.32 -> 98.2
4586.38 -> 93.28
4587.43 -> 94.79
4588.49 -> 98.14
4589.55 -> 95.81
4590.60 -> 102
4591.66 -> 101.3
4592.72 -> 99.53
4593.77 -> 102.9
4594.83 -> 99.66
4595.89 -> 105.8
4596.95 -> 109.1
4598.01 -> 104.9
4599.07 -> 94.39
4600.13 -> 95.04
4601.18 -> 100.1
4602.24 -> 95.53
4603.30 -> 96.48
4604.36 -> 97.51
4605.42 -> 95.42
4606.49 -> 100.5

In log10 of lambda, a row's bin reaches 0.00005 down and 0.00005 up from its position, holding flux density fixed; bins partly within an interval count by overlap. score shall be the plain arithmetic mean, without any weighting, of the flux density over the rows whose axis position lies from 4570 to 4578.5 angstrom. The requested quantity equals 98.1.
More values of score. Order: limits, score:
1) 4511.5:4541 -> 97.4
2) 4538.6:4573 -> 96.6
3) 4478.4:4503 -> 98.4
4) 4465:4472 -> 98.4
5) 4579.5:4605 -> 98.6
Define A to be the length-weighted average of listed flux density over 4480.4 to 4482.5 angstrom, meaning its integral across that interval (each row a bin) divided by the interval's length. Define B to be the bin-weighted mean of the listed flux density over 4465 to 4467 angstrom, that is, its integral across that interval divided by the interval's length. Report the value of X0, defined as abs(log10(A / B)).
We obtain 0.020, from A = 95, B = 99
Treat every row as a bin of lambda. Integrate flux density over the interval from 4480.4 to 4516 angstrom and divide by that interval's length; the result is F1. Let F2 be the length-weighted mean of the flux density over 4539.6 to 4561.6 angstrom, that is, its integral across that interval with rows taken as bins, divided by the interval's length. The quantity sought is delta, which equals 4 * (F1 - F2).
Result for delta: 9.8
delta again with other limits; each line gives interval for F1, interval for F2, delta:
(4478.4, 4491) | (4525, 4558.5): 7.4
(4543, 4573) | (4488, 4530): -9.8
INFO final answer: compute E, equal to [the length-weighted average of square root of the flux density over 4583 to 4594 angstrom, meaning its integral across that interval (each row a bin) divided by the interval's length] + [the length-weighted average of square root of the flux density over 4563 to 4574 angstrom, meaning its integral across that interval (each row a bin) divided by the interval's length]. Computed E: 19.74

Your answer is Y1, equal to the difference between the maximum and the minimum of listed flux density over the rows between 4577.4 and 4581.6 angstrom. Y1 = 4.7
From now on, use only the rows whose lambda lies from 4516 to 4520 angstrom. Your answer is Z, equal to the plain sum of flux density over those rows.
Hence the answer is 391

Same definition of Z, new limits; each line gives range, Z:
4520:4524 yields 391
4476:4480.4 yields 400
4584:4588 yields 381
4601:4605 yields 390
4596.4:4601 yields 403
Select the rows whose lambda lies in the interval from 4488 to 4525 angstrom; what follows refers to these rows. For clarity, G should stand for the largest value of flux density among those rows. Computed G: 107.8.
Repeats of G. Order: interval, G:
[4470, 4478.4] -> 102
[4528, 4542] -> 102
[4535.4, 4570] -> 106.2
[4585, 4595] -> 102.9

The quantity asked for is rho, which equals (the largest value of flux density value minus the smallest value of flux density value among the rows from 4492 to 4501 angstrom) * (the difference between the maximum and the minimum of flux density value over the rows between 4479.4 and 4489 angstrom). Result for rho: 217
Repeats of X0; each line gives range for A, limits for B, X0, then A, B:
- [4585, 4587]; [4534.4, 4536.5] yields 0.003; 96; 95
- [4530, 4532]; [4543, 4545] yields 0.001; 97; 97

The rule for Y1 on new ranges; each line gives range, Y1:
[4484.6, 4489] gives 7.7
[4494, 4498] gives 11.5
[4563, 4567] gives 7.3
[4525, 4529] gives 2.4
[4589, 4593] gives 6.2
